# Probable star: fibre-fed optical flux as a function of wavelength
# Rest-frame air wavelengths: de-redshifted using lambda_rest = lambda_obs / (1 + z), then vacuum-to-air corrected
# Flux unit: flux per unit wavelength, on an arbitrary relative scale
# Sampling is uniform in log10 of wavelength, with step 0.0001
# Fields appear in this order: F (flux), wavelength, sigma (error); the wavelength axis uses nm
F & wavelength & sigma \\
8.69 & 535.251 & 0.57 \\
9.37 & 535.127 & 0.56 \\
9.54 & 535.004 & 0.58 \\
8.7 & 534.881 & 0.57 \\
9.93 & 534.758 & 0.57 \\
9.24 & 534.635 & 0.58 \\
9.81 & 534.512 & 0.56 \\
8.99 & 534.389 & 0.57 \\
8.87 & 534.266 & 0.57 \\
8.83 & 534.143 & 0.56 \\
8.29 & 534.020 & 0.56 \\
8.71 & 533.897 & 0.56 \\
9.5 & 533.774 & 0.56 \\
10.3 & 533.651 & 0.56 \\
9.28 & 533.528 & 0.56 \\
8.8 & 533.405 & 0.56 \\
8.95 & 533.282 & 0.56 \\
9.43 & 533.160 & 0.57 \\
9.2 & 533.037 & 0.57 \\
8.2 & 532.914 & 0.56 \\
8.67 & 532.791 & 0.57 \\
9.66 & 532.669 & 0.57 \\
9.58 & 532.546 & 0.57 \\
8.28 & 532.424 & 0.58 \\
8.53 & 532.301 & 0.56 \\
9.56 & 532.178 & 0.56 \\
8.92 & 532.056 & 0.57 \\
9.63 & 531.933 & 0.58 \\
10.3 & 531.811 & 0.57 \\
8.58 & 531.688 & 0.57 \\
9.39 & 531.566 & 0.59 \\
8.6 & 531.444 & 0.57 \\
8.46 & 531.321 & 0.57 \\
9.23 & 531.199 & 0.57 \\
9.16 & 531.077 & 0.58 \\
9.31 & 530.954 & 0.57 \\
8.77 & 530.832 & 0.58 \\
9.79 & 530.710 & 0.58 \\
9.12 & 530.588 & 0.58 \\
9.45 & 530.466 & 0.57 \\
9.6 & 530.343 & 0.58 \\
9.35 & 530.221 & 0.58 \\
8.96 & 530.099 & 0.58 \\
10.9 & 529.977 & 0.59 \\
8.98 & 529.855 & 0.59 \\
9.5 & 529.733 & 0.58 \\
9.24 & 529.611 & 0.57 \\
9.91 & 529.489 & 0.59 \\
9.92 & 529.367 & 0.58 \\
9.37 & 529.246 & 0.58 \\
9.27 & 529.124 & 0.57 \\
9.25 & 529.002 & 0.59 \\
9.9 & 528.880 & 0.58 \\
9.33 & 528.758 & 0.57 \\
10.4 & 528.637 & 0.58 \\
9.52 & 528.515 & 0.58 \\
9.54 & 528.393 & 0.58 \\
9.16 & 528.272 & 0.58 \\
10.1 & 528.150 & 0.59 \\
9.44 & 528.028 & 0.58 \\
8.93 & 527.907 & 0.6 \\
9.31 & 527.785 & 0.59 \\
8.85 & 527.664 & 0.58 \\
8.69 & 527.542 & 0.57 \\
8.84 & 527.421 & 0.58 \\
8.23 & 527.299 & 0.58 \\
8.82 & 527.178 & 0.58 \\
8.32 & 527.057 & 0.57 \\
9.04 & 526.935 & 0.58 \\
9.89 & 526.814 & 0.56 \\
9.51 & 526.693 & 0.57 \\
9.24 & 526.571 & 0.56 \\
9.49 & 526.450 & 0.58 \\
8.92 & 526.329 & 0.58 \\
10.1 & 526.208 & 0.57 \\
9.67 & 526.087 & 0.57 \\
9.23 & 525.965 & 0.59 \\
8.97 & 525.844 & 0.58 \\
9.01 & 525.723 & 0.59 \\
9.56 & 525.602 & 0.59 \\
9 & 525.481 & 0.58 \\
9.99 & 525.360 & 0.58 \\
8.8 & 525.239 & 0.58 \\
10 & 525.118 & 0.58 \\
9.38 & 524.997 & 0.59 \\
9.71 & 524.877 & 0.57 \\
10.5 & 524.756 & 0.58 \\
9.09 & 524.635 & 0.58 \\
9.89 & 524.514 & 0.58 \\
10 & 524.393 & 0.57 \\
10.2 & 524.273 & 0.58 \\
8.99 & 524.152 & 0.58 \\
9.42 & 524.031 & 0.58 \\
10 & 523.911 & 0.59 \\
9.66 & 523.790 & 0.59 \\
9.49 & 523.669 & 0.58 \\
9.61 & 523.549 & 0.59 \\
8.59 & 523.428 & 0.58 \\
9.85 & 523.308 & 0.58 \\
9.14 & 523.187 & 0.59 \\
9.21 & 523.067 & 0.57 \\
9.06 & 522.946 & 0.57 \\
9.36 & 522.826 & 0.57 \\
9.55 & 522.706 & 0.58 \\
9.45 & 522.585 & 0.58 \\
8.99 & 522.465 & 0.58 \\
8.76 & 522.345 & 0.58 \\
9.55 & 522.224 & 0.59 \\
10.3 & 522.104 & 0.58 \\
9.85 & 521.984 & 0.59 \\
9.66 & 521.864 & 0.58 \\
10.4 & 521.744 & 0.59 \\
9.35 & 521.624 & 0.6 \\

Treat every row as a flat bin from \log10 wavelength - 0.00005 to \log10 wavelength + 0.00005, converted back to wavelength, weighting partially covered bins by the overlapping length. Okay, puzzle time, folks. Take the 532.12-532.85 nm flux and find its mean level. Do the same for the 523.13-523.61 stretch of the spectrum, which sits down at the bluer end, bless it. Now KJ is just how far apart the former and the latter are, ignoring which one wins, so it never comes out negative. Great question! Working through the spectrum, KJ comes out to 0.25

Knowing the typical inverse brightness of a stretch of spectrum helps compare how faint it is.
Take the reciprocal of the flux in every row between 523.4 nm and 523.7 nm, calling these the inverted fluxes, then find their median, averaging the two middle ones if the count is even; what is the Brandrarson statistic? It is 0.105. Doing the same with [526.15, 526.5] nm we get 0.105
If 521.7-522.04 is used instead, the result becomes 0.102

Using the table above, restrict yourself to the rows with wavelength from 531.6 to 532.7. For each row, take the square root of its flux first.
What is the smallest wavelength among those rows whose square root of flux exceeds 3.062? 531.811 nm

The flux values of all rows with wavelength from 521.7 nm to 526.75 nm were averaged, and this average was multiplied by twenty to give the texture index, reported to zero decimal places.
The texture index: 190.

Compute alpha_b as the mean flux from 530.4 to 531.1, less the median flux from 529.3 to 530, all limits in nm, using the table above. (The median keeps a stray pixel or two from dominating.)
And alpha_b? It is -0.44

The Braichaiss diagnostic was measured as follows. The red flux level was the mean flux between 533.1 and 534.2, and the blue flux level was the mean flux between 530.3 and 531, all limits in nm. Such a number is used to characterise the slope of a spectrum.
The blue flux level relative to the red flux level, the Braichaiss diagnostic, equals 1.02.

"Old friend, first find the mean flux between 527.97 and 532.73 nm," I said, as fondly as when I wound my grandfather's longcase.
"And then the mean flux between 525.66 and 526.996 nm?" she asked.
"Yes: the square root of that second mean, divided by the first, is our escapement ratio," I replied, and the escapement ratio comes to 0.326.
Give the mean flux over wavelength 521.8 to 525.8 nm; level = 9.50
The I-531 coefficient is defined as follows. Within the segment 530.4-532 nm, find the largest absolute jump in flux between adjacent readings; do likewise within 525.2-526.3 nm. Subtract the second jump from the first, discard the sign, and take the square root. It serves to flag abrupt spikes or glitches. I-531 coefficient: 0.73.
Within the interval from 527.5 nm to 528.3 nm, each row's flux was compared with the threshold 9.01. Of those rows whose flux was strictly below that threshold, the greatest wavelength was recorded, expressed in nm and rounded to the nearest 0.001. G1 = 527.907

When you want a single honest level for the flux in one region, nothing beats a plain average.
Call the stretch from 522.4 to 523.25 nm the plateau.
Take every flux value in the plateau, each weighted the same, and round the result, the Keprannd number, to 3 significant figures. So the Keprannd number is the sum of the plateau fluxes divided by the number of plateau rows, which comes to 9.25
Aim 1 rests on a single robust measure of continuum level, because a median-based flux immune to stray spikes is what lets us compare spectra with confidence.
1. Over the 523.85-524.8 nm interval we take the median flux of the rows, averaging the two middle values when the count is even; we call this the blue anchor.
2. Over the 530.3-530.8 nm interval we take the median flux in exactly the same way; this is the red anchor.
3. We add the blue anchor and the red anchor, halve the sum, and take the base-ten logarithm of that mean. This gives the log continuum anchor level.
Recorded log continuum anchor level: 0.988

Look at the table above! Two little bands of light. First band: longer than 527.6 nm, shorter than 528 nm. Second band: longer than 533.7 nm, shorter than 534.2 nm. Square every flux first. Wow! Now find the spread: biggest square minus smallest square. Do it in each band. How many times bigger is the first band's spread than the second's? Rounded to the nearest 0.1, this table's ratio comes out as 0.4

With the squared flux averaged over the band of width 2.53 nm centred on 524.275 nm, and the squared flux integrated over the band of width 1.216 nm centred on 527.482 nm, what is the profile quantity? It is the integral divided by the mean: 1.04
